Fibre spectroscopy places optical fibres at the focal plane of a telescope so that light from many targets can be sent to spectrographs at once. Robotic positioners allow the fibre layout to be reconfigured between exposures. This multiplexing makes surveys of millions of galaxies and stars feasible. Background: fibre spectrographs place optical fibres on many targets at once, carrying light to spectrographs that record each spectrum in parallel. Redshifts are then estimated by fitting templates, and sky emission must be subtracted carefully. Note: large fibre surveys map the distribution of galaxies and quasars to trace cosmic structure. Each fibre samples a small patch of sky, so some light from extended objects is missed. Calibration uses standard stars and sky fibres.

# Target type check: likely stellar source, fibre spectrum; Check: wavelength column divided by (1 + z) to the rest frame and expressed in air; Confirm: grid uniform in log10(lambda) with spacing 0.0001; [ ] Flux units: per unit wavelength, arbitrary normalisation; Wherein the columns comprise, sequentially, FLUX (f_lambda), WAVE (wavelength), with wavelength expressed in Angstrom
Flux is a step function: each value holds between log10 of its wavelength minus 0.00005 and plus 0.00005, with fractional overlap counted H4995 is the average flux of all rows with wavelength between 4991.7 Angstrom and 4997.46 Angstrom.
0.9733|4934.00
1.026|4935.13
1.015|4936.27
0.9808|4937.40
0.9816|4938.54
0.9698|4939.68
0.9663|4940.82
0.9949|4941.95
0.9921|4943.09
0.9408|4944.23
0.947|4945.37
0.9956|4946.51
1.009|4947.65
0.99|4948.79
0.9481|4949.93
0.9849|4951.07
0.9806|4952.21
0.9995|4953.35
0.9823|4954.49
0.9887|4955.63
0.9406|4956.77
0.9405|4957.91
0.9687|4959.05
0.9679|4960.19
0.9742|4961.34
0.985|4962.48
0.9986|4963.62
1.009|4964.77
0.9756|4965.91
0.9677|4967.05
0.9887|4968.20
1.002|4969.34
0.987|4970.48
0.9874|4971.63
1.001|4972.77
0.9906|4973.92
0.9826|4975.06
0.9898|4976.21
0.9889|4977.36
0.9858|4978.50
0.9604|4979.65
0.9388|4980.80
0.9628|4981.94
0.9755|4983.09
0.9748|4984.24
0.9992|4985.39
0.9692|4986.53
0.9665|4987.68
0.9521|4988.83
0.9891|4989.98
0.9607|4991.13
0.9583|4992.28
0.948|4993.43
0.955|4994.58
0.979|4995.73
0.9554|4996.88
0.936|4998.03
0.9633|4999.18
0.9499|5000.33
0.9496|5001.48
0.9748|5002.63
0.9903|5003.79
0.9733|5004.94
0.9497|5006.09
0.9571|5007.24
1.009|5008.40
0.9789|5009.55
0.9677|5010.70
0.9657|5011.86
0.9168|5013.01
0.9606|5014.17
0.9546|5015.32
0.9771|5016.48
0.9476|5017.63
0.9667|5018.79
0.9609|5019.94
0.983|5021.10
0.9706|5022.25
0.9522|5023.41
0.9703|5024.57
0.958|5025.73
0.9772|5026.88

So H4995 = 0.959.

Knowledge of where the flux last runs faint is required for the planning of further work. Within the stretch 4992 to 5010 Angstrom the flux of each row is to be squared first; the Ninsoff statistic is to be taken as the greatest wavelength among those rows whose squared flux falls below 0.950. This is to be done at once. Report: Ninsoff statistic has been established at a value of 5007.24 Angstrom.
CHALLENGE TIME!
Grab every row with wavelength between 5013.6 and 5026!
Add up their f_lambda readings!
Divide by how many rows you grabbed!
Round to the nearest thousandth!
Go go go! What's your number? 0.964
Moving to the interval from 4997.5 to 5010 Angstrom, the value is 0.967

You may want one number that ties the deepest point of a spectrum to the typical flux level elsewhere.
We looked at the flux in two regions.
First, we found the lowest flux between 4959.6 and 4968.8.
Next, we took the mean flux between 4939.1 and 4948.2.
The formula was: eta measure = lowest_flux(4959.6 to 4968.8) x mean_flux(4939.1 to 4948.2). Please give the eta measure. 0.945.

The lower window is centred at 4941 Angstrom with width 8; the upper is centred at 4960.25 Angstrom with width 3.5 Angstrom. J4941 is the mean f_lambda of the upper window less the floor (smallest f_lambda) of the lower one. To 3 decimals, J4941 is 0.029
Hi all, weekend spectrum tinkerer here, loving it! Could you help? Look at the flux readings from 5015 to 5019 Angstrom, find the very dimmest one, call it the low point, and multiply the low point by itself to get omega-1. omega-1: 0.898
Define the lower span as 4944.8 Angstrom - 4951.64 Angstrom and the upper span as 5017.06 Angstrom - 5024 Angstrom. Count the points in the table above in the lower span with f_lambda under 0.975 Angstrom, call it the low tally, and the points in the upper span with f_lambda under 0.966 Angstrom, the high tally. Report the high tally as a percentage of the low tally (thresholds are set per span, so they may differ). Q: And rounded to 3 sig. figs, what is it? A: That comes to 150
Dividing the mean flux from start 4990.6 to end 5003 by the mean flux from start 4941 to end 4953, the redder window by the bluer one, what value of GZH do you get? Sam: 0.979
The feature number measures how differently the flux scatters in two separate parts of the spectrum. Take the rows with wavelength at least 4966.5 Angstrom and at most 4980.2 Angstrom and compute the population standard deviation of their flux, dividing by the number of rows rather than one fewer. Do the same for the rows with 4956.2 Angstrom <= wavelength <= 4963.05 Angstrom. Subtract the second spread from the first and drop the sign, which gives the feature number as 0.0054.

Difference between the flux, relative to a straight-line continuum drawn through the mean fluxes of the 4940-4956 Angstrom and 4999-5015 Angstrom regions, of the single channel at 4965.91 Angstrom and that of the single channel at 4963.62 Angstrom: -0.023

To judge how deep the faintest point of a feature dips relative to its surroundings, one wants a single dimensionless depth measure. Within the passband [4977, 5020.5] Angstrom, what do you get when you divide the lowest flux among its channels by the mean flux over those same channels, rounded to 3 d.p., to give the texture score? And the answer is 0.950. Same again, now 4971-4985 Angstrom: 0.960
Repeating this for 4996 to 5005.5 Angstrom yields 0.973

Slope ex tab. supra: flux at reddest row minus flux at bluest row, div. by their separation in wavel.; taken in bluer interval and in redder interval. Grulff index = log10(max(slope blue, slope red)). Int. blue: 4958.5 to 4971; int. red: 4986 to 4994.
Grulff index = -2.80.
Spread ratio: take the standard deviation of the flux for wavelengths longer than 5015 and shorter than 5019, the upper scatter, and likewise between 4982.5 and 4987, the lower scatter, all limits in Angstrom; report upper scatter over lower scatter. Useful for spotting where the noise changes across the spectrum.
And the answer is 1.0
